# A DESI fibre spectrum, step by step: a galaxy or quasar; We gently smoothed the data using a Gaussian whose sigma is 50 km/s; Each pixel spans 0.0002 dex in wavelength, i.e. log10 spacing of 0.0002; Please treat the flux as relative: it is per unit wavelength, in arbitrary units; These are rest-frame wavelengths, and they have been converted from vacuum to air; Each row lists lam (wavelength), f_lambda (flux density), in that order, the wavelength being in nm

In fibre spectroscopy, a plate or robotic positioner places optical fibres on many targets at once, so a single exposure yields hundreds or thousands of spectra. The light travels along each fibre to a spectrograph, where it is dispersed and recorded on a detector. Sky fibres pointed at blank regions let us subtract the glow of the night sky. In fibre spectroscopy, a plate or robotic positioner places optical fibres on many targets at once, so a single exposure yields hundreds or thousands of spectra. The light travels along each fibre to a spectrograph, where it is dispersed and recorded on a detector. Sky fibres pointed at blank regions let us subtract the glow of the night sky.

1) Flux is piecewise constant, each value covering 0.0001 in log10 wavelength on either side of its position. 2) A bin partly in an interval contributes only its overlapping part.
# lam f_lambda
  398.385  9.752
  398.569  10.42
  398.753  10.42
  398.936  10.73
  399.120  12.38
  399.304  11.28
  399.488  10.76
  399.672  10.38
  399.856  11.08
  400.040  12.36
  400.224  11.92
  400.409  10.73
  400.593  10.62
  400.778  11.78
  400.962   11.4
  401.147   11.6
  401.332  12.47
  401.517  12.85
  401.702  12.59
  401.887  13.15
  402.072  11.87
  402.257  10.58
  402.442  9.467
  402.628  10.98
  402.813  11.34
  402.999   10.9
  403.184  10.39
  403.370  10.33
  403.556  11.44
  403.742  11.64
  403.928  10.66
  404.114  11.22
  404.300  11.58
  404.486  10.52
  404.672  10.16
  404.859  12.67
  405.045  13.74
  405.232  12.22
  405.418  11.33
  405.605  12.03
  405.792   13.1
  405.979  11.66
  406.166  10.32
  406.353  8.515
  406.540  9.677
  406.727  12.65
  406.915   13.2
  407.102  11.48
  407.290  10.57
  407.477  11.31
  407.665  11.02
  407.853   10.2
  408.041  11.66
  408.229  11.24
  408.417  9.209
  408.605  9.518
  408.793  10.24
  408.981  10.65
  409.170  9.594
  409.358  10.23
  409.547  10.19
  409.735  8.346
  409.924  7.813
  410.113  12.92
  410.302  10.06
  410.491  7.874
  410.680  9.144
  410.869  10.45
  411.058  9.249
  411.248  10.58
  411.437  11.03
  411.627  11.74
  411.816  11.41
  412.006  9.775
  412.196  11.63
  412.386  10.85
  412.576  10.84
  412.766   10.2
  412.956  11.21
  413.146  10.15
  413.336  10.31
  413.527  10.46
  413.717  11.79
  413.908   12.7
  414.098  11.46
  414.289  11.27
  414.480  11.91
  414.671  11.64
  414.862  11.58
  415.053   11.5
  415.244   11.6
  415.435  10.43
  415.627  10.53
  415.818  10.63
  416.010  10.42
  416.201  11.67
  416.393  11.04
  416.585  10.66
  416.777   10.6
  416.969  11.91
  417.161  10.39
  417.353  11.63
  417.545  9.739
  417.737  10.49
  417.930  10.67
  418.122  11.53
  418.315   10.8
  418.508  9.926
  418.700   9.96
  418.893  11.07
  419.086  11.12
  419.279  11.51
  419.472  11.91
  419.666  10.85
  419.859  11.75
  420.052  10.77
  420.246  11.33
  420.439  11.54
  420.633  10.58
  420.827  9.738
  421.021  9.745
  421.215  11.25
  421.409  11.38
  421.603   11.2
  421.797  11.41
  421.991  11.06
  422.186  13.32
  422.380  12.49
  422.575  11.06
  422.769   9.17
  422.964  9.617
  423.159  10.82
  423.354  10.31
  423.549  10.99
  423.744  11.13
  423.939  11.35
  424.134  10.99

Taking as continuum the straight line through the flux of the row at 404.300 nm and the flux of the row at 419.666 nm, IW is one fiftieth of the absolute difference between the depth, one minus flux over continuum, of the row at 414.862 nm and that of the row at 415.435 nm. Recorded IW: 0.0020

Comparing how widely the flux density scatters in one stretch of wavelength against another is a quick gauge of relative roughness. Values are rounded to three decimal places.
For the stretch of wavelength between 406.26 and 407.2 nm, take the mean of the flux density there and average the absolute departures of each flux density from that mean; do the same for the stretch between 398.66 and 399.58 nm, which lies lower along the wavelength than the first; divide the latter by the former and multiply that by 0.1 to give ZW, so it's 0.036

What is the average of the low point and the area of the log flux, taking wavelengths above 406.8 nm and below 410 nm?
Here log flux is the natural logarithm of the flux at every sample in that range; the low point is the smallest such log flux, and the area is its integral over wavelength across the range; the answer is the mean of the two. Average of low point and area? 4.76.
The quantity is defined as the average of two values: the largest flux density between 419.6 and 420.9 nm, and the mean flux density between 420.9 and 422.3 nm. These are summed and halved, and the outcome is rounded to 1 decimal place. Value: 11.5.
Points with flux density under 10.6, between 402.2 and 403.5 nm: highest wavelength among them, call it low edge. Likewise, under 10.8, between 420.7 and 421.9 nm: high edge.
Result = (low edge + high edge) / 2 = 412.20 nm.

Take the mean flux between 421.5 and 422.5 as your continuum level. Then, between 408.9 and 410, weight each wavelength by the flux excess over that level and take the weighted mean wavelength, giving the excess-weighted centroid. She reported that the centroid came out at 409.57 nm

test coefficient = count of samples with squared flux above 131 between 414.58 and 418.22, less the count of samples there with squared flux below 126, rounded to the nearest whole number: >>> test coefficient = -3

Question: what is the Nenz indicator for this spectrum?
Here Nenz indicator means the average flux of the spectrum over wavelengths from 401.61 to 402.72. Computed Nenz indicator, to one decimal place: 11.4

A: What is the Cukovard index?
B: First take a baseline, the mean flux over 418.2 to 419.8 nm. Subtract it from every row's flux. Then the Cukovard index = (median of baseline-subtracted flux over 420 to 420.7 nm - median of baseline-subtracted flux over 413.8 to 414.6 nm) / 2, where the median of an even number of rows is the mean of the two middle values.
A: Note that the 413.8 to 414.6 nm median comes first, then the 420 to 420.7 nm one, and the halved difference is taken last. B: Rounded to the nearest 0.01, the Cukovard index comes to -0.32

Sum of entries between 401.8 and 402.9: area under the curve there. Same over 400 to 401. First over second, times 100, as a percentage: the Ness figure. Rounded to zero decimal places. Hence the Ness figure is 98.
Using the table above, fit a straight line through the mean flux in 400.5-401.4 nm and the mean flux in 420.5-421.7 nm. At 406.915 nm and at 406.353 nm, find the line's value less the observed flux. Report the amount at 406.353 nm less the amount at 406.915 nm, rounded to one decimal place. 4.7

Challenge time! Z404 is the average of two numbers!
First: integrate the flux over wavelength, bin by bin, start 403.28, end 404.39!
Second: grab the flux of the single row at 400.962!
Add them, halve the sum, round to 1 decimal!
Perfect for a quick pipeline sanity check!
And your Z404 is 11.9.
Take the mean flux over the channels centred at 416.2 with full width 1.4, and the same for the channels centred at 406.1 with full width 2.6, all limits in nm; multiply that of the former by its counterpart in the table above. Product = 126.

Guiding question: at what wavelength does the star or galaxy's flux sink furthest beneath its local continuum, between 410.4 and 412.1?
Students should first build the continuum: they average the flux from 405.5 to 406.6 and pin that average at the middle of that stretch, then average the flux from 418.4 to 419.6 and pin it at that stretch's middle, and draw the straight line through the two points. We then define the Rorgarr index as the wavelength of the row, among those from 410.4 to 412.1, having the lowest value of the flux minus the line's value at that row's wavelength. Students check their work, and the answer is 410.491 nm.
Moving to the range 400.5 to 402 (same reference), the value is 400.593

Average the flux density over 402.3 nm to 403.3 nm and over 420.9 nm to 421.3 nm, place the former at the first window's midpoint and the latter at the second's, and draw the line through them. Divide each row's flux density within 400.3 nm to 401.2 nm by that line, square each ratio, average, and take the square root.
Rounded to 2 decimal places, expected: 1.06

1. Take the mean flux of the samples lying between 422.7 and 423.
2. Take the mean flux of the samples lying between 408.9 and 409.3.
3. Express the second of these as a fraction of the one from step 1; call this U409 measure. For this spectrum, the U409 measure 1.08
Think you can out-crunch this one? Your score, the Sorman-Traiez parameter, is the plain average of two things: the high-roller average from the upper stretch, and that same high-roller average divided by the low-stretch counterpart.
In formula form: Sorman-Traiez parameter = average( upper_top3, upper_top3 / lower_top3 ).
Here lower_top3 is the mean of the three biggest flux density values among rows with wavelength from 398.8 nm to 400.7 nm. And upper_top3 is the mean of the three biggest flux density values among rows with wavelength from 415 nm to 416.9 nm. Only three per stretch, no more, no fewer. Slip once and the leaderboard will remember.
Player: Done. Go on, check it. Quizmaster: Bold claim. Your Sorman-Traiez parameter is 6.27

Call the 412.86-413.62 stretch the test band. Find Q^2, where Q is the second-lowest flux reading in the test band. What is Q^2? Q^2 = 106.3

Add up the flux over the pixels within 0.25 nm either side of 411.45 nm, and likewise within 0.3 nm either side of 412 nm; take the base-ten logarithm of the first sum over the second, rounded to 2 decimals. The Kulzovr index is 0.01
